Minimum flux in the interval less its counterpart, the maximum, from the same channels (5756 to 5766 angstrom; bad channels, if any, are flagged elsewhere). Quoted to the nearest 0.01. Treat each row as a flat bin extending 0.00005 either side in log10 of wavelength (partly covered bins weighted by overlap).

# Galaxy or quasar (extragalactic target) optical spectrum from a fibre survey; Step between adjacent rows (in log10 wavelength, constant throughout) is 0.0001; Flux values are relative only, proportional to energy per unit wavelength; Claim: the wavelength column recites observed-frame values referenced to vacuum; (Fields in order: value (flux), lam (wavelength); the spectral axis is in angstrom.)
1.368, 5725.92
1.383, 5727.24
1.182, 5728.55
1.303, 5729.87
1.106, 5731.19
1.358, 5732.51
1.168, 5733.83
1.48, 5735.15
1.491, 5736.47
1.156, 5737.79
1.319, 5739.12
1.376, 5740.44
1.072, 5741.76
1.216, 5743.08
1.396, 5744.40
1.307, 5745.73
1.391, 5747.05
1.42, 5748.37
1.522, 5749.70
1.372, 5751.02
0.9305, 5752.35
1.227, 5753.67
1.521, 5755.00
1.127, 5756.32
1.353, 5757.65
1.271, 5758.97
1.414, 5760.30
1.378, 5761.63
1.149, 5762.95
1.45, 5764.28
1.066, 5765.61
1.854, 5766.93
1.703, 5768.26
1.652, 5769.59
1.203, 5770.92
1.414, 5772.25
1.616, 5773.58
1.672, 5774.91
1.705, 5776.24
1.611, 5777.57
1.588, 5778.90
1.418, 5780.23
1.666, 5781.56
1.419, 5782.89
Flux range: -0.38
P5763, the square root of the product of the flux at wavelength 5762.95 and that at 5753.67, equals 1.19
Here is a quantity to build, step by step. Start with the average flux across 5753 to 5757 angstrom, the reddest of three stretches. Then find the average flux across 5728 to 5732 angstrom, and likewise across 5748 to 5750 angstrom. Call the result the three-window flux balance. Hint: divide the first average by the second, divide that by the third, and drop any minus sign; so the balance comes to 0.73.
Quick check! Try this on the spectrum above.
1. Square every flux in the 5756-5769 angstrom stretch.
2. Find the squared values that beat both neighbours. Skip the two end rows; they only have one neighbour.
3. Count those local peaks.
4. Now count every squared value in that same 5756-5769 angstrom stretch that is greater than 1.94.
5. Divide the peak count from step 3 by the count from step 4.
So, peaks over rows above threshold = 1.0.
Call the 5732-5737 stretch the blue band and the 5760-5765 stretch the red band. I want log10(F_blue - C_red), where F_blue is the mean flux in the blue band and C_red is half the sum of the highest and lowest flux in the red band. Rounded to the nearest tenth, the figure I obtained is -1.1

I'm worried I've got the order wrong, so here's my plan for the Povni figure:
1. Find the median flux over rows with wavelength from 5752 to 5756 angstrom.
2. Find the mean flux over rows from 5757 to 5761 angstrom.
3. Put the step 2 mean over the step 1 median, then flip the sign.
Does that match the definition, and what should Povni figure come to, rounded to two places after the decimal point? -1.10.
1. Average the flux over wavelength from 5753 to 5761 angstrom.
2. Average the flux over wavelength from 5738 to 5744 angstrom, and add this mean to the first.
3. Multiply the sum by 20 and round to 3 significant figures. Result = 51.3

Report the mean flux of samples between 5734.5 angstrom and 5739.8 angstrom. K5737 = 1.36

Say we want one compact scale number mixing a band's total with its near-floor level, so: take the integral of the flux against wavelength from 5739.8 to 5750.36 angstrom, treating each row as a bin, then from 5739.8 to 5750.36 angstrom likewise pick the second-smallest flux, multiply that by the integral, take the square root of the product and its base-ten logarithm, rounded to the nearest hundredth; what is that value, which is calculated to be 0.62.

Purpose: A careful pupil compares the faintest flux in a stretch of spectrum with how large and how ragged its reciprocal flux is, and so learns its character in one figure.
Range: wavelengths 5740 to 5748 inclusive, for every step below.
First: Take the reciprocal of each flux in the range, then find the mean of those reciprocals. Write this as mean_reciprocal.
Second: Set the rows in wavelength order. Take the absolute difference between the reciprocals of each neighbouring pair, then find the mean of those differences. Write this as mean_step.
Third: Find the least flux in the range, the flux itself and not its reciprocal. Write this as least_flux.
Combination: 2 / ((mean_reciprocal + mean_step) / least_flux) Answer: 2.43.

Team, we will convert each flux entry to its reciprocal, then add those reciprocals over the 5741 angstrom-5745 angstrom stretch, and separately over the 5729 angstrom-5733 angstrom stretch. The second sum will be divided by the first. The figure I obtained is 0.97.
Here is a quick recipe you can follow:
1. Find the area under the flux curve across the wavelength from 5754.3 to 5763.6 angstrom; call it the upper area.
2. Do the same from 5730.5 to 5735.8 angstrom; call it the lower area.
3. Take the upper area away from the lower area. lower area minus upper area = -5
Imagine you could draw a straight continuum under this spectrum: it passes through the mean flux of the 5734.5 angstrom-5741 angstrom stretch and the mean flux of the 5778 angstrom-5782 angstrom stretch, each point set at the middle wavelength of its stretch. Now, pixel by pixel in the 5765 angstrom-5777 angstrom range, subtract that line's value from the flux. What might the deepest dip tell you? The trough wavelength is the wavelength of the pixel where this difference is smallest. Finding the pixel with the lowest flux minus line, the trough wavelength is 5765.61 angstrom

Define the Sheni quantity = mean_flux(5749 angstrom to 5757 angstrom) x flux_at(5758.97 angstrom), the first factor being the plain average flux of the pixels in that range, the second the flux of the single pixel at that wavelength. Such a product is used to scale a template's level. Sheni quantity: 1.6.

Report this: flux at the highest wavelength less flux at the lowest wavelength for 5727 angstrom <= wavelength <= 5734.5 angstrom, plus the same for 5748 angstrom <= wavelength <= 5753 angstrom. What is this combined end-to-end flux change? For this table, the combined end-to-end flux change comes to -0.7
